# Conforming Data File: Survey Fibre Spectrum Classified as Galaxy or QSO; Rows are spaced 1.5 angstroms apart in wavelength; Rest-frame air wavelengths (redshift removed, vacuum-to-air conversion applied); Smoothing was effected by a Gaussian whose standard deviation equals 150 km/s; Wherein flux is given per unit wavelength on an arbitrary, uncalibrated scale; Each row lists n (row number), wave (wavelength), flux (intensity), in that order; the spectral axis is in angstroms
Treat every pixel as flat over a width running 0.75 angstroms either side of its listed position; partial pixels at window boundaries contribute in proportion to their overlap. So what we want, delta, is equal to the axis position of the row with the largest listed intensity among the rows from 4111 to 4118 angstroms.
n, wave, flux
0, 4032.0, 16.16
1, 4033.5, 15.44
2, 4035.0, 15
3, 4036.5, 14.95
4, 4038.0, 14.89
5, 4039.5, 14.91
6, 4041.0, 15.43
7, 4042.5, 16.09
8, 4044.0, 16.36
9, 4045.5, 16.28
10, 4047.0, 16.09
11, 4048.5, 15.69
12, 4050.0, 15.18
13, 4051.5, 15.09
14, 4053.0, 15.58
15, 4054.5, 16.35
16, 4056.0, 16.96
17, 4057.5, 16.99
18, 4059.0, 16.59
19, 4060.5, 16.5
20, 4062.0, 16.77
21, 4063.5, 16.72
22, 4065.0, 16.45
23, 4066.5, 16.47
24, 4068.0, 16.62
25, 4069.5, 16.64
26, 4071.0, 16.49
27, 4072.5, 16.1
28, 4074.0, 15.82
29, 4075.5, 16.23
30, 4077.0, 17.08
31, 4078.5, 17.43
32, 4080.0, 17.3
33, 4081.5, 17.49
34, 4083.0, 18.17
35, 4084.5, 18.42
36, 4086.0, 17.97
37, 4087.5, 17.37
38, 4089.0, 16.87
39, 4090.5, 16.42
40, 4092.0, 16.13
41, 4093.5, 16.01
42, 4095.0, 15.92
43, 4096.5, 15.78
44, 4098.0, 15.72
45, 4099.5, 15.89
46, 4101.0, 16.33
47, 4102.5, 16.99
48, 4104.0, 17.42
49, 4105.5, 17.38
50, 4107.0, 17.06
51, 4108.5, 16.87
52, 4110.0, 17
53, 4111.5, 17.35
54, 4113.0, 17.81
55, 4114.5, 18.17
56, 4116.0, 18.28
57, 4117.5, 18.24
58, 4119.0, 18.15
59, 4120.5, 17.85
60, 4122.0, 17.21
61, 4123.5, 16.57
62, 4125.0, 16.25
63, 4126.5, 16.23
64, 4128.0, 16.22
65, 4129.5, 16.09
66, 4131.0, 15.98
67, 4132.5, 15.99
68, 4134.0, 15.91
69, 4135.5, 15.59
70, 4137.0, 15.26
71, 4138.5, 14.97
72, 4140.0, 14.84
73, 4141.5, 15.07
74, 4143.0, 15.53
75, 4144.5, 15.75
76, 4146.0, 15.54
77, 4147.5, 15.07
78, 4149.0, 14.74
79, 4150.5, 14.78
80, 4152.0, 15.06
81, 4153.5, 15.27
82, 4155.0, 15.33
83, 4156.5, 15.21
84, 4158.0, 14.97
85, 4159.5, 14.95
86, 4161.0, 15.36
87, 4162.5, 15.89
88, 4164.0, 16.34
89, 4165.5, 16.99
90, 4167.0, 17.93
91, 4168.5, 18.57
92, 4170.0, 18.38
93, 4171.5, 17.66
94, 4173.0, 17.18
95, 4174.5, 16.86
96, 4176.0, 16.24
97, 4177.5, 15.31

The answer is 4116.0 angstroms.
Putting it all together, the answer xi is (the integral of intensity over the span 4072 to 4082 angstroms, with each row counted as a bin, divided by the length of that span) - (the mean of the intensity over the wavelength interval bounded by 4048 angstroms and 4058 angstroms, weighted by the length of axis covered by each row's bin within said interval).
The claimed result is 0.8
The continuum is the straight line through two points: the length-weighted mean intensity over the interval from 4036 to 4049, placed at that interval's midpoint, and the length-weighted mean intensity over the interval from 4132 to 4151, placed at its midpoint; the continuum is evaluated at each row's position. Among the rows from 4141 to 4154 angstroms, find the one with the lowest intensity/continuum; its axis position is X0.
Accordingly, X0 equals 4149.0 angstroms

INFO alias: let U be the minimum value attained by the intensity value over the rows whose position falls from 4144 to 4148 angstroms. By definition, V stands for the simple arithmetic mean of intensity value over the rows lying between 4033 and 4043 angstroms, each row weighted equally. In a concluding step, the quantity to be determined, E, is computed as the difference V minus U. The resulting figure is 0.2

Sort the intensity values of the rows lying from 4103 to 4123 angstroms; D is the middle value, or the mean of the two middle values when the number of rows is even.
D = 17.4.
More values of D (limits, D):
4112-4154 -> 15.9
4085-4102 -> 16.1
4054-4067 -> 16.6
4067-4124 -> 17.0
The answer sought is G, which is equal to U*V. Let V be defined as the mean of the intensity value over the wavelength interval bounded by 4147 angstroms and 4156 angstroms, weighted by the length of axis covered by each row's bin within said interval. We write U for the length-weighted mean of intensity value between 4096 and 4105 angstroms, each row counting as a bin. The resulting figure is 247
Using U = 16.4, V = 15.0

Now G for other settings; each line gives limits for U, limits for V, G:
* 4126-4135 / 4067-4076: 262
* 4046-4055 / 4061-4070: 260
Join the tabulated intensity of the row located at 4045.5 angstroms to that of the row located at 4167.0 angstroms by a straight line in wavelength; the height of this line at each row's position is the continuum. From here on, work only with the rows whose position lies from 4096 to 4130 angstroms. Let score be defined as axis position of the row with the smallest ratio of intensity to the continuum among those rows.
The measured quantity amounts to 4129.5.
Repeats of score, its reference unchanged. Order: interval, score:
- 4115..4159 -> 4149.0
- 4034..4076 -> 4038.0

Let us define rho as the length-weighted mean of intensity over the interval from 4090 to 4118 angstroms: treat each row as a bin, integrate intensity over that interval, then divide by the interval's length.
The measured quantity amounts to 16.9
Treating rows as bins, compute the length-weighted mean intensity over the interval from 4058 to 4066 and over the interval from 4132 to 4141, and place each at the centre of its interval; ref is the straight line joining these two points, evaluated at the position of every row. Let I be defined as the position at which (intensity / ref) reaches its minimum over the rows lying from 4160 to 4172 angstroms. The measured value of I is 4161.0 angstroms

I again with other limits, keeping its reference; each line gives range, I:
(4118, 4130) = 4129.5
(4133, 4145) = 4140.0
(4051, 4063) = 4051.5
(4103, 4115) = 4108.5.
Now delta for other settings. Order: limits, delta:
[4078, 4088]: 4084.5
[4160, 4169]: 4168.5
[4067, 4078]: 4077.0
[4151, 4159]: 4155.0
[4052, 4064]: 4057.5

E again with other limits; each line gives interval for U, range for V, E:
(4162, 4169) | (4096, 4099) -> -0.1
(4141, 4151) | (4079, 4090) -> 2.9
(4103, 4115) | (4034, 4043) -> -1.7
